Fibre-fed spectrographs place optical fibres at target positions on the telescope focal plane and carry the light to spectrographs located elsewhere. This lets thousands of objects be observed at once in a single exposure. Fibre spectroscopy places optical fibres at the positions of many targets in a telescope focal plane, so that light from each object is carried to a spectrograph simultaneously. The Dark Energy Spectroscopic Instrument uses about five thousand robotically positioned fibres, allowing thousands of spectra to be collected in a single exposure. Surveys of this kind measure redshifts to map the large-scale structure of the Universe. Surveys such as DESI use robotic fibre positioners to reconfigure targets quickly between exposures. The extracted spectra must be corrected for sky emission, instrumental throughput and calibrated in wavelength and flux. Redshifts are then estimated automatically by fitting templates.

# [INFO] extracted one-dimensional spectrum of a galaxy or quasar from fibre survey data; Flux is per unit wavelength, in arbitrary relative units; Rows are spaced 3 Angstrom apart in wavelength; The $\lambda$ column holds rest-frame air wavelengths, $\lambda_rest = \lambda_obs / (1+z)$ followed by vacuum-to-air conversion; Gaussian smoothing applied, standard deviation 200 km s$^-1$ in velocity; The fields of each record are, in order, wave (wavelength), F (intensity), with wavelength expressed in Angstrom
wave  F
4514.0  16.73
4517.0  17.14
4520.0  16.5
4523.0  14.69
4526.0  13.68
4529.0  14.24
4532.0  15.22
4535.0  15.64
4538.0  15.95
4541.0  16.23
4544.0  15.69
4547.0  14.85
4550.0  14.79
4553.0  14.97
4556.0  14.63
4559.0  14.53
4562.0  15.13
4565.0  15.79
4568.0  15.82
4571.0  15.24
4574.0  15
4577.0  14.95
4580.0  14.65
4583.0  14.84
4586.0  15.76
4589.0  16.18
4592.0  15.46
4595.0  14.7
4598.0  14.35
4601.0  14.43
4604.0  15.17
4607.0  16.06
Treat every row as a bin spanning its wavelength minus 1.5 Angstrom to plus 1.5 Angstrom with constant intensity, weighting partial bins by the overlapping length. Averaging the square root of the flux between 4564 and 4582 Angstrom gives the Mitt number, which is 3.90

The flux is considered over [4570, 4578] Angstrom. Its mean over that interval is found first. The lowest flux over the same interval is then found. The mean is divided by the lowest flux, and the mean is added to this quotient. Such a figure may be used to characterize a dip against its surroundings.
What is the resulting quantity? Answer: 16.1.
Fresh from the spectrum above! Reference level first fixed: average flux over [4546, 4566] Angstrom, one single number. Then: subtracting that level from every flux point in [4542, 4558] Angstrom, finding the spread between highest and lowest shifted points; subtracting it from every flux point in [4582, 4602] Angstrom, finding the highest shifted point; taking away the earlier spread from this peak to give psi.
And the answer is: 0.2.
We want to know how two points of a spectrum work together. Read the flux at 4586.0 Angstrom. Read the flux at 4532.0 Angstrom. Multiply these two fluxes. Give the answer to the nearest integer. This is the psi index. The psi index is 240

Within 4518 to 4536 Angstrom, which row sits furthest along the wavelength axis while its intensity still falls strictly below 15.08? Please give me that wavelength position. 4529.0 Angstrom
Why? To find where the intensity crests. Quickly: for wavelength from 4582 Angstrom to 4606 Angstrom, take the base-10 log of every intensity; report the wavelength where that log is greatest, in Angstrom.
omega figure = 4589.0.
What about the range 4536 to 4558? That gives 4541.0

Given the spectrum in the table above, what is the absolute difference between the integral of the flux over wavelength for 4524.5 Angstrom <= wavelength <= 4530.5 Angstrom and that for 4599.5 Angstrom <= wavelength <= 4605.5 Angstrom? 5.0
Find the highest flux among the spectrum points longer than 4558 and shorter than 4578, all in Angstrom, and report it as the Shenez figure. 15.82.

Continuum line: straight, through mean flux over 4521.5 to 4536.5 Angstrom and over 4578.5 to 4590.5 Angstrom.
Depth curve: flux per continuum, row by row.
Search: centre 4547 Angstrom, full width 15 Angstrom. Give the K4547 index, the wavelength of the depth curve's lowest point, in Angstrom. 4550.0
